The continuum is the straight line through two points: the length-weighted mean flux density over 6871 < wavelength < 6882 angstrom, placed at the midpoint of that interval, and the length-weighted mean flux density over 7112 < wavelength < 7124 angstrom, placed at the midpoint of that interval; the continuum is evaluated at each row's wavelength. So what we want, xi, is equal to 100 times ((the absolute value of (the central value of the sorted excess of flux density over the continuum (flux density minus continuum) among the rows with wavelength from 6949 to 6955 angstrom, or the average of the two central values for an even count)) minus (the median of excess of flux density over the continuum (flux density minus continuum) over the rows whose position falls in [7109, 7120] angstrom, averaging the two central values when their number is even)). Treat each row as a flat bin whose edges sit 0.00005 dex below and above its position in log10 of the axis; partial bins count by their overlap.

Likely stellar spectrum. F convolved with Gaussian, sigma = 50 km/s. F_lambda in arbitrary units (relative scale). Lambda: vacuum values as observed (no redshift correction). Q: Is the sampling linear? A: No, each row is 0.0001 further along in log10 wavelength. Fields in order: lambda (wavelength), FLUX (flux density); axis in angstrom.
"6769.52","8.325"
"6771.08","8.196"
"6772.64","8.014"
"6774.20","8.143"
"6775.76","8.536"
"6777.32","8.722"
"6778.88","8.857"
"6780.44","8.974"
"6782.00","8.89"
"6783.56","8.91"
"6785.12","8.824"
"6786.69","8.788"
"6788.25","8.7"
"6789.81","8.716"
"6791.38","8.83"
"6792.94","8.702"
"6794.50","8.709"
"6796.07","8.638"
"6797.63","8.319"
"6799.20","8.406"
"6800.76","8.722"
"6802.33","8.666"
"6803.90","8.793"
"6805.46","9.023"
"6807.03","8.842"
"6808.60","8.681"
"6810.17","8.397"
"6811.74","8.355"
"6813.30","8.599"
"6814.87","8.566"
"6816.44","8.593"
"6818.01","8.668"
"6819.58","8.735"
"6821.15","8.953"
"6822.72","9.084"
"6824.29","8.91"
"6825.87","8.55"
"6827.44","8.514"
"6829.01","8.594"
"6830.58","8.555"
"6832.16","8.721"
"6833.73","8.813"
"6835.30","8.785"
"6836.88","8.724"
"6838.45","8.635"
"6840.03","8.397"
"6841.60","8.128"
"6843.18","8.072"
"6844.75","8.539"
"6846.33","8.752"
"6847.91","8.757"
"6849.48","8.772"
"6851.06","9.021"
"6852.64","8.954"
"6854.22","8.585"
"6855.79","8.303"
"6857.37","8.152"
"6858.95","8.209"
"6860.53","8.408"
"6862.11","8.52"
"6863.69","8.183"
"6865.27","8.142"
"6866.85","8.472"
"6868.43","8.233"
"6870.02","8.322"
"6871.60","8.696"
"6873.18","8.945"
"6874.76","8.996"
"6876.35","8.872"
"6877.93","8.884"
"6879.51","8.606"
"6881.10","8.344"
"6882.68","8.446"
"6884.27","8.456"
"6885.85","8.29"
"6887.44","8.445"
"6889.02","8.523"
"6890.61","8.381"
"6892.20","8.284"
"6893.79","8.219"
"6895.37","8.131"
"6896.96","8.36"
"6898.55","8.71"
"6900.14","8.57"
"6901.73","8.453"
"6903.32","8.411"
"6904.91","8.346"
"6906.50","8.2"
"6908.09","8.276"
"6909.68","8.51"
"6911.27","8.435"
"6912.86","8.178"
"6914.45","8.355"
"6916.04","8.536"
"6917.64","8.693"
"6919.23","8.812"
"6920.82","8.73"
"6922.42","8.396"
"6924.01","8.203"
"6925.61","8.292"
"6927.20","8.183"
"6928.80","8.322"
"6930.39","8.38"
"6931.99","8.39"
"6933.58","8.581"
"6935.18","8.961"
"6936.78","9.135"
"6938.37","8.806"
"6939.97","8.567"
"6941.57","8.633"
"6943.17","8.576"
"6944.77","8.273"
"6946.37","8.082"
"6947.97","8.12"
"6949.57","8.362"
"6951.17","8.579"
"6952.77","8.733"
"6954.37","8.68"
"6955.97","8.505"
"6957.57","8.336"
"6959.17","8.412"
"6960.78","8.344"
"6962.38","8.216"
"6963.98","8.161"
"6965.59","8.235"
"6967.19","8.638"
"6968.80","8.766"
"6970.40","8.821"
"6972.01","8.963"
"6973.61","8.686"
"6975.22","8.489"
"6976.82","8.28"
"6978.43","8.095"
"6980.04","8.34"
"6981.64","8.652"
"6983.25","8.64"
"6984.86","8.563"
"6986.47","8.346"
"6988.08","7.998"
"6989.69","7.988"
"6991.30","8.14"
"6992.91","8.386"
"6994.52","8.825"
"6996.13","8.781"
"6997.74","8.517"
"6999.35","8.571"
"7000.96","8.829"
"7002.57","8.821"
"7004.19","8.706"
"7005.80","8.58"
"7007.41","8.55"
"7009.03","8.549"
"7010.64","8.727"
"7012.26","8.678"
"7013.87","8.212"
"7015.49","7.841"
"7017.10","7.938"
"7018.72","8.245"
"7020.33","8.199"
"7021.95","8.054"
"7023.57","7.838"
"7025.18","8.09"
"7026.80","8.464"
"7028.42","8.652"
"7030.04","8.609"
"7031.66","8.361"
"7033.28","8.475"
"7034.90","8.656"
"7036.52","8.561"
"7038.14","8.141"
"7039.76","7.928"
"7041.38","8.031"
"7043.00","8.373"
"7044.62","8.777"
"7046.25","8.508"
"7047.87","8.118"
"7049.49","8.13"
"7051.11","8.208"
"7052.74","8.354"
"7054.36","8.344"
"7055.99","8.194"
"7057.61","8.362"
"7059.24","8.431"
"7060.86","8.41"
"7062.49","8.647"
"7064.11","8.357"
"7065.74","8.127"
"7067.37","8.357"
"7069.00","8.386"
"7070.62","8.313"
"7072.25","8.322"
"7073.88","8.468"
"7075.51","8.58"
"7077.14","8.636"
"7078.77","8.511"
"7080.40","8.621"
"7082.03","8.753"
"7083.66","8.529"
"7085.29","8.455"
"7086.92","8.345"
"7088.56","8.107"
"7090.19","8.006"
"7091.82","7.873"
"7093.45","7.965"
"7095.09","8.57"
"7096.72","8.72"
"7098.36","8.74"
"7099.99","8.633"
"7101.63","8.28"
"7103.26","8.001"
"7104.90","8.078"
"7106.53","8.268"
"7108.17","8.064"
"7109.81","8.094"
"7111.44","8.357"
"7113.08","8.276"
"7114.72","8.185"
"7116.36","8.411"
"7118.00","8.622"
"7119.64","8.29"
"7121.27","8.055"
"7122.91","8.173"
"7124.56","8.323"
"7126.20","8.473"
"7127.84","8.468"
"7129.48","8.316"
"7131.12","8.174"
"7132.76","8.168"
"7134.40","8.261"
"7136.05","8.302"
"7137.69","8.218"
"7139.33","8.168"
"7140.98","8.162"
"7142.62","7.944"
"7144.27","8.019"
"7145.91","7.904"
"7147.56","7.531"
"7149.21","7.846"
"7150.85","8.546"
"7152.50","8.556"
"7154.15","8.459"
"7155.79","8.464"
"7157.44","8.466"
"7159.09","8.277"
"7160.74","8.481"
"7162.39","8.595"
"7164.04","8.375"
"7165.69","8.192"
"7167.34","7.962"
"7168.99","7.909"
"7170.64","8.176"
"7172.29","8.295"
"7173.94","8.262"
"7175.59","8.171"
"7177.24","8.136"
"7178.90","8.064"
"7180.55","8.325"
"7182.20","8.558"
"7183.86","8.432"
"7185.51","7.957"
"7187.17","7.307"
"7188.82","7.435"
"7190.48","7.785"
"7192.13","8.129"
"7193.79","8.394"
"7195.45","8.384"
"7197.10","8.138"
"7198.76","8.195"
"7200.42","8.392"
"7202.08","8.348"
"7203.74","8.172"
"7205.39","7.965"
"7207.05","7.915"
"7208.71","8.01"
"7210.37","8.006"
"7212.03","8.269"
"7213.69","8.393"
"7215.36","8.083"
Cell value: 1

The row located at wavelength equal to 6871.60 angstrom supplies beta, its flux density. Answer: 8.696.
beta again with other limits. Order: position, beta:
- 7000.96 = 8.829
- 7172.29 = 8.295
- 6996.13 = 8.781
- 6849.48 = 8.772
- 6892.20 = 8.284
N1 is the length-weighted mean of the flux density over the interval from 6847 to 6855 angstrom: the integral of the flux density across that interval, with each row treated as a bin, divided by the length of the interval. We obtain 8.8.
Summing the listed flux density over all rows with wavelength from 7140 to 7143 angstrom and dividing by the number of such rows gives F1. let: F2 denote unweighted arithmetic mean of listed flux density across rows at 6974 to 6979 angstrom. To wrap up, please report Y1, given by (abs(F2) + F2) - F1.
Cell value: 8.5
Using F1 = 8.05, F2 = 8.29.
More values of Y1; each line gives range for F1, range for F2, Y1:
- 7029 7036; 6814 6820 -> 8.8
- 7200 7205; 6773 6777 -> 8.4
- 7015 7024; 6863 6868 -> 8.5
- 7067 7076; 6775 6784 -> 9.2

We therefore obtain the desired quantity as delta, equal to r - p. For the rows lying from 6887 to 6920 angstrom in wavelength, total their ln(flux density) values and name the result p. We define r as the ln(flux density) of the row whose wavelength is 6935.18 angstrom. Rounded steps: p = 45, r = 2.19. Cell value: -43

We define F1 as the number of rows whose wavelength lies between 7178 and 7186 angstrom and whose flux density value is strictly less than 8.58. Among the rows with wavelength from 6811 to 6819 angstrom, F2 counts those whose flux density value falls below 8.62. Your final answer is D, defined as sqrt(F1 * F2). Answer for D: 4.5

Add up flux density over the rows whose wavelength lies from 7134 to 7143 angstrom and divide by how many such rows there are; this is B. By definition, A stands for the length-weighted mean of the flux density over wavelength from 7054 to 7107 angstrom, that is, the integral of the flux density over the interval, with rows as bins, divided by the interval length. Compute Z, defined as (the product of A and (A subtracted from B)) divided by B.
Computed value -0.21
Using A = 8.38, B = 8.18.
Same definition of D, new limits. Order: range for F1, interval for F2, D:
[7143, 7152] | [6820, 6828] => 3.2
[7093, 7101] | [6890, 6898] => 3.2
